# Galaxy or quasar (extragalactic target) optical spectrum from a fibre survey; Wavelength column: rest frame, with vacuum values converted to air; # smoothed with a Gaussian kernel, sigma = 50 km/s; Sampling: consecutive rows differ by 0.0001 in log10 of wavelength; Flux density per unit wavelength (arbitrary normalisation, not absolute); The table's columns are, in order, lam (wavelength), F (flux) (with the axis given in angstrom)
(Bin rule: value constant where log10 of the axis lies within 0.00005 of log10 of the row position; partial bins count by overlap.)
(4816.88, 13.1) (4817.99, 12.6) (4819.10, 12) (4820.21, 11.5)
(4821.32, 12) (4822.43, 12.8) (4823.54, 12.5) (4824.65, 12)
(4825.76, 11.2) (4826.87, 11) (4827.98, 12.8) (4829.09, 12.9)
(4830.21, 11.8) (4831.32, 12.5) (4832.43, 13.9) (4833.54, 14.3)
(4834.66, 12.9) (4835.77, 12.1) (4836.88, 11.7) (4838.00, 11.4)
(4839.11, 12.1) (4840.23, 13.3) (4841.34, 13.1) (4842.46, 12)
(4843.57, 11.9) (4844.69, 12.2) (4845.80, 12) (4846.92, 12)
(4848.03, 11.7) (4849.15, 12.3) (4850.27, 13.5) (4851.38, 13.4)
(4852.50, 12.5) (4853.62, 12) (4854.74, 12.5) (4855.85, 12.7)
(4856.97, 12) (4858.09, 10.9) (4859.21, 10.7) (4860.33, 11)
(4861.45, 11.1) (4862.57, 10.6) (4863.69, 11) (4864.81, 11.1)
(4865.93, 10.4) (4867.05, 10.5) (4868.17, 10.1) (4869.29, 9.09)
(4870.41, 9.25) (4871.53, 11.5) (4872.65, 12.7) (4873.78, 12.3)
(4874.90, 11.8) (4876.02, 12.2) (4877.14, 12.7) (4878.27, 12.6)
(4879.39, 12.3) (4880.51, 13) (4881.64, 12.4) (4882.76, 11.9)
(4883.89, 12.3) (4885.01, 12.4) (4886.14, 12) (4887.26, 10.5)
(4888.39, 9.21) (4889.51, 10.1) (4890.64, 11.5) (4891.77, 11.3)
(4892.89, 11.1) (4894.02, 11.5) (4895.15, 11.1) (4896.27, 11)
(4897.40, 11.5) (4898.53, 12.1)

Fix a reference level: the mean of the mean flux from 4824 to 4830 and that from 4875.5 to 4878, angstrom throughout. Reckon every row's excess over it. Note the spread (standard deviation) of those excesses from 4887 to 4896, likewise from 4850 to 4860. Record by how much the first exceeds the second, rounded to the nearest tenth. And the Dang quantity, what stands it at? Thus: -0.2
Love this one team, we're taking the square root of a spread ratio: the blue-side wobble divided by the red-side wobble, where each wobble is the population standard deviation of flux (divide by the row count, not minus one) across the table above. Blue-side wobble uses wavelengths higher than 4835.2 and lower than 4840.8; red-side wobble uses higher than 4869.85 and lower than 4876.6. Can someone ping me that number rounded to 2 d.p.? 0.76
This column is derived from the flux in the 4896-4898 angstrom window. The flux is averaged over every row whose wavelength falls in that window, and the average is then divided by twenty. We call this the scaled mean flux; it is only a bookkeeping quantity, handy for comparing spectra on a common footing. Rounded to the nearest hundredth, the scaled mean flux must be 0.56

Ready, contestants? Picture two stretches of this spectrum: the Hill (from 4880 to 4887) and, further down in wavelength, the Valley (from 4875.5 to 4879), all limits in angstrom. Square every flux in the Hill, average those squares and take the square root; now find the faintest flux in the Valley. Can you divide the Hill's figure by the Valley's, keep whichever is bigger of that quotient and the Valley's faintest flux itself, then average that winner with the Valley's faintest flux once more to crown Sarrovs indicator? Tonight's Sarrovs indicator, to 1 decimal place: 12.2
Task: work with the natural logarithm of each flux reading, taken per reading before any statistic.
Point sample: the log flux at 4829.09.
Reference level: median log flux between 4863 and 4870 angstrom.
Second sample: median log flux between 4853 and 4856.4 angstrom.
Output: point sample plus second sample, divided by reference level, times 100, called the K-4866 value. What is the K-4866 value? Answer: 217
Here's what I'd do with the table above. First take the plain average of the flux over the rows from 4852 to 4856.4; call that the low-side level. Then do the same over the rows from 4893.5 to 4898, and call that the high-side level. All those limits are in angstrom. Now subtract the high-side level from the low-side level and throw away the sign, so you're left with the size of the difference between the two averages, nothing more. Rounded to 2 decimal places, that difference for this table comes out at 1.15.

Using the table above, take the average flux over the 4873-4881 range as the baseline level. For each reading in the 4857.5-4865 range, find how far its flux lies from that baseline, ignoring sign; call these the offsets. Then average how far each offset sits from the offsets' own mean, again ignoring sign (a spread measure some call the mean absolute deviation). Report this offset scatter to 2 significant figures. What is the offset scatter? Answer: 0.16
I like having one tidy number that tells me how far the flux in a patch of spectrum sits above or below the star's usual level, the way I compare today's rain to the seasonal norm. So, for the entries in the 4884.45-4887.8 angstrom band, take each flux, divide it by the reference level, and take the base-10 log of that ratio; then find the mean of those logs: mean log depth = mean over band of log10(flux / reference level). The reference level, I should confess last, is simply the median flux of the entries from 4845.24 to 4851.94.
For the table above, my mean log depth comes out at -0.020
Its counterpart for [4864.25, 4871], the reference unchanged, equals -0.082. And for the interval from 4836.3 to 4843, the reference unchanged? 0.003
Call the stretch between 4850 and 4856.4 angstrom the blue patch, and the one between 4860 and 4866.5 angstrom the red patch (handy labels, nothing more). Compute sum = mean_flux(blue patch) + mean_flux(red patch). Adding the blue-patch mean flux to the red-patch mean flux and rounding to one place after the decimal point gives 23.6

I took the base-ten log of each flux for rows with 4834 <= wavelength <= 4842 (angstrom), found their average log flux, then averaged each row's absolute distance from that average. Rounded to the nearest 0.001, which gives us 0.022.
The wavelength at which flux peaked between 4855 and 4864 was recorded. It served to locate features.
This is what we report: 4855.85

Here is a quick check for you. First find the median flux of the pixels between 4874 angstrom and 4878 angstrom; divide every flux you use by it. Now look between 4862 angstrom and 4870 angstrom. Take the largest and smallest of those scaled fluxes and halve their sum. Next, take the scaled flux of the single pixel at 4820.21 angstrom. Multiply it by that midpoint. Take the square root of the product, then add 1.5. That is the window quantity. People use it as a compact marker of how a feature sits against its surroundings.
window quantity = 2.38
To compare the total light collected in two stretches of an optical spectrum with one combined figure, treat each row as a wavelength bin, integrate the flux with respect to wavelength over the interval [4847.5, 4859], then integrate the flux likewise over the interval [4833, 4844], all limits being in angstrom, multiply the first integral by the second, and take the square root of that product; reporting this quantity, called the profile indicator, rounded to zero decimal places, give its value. 139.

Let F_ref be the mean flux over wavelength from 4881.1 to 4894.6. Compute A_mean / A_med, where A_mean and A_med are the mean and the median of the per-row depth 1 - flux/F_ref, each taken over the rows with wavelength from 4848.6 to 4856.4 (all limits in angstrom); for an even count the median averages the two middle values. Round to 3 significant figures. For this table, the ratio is 1.17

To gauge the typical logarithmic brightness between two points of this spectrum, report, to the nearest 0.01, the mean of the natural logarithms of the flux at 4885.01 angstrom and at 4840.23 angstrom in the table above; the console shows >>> 2.55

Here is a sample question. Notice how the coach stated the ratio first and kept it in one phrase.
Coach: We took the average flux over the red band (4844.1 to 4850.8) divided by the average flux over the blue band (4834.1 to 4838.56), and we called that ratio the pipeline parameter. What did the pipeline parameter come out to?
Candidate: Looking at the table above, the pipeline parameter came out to 1.02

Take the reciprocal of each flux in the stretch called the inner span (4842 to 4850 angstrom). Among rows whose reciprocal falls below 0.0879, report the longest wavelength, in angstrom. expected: 4849.15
